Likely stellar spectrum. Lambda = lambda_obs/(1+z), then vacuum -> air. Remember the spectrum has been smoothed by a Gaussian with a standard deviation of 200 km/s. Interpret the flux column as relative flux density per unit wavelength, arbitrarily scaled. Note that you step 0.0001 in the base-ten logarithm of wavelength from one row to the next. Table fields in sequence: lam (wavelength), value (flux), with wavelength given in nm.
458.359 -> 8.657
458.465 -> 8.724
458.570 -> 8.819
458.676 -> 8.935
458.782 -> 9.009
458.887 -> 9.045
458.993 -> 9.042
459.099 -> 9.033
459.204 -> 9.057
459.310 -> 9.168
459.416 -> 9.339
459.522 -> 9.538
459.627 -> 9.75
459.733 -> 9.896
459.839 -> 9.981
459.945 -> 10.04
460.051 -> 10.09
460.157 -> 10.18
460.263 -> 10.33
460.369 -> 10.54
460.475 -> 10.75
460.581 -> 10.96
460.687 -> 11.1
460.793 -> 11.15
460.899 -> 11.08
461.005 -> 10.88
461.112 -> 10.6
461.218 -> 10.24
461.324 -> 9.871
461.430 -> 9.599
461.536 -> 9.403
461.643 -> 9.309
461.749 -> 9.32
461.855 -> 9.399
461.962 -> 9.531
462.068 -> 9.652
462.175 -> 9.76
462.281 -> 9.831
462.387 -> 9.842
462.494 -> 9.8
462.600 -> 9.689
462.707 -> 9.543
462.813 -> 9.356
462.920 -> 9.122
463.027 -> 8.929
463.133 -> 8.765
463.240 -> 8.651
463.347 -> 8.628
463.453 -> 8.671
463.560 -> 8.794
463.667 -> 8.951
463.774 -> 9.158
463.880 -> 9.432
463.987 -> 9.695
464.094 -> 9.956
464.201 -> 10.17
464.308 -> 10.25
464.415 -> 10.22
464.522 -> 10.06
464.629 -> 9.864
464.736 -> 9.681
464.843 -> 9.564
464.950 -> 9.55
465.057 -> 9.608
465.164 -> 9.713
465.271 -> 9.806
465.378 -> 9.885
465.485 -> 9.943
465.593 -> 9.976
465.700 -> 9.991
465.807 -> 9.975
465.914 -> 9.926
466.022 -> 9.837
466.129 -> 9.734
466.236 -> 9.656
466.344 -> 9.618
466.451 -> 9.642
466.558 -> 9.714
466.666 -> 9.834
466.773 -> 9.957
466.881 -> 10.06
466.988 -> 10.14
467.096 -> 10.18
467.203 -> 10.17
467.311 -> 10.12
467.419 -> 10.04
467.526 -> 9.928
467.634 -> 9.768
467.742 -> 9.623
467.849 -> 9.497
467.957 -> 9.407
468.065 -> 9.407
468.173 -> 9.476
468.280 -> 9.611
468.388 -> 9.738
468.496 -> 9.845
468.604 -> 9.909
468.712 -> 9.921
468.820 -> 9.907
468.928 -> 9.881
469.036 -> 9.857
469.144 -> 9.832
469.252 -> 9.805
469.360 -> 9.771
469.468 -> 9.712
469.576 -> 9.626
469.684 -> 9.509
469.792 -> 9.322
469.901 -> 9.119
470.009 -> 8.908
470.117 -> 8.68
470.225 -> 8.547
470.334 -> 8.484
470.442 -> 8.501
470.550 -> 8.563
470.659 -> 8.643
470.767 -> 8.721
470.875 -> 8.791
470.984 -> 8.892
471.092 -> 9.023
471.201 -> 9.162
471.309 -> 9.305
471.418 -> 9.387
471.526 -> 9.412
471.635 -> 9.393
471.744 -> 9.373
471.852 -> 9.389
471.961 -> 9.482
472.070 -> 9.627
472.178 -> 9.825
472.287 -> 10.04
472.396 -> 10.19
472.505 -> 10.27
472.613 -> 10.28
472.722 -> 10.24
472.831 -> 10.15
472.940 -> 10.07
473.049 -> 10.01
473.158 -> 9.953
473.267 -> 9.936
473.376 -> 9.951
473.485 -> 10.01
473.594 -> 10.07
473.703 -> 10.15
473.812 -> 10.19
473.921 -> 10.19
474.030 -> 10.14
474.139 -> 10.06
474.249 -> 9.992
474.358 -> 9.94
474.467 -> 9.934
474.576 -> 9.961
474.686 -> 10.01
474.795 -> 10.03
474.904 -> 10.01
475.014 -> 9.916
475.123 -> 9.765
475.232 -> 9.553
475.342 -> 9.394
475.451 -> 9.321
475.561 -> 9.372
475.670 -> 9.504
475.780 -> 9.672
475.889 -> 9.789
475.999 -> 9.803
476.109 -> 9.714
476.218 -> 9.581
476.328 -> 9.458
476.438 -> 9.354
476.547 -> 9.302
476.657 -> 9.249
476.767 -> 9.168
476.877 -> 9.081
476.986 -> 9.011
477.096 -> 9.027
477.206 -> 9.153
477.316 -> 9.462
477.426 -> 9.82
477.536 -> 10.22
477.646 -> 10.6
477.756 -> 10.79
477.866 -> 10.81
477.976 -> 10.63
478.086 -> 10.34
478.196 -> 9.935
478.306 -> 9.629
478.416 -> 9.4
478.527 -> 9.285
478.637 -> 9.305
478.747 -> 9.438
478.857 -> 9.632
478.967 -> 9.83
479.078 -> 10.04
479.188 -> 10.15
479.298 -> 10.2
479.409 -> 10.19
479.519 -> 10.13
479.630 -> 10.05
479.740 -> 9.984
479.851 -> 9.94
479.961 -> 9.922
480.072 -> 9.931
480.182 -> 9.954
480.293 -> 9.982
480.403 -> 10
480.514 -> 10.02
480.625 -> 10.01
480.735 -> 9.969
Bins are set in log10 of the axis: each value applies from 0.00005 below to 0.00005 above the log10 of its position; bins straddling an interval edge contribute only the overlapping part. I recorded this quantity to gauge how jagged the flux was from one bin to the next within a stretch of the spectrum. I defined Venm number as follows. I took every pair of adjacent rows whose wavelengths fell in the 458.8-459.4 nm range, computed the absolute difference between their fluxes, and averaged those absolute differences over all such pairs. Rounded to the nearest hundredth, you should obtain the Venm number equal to 0.04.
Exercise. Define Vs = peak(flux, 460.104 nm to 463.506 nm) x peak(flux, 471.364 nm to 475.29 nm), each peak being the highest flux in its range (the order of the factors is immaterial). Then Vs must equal 115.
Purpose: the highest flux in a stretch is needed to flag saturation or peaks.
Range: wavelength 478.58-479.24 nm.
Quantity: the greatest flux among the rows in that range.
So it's 10.15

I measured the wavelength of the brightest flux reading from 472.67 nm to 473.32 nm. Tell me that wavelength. 472.722 nm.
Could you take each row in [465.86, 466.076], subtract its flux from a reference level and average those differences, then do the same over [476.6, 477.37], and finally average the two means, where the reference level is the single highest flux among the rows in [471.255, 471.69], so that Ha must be -0.1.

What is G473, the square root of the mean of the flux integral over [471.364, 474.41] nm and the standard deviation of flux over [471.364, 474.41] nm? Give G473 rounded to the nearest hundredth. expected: 3.91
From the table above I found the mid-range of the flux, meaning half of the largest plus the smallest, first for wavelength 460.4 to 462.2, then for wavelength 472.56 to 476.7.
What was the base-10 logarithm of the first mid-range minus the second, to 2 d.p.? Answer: -0.33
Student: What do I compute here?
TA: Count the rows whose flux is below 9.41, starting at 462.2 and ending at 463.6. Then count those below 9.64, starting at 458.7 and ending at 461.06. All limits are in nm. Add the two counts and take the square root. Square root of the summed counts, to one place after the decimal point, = 4.0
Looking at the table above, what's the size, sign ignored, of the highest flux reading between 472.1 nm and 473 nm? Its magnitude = 10.3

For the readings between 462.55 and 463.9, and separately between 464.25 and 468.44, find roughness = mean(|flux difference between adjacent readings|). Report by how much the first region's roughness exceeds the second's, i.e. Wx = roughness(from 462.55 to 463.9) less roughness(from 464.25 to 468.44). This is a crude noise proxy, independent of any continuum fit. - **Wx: 0.072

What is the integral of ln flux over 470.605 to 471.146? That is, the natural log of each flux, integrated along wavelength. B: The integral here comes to 1.18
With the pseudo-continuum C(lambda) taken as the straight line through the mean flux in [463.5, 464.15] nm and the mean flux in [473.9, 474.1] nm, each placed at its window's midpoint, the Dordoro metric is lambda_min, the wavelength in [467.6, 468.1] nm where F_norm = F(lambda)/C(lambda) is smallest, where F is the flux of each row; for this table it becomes 468.065 nm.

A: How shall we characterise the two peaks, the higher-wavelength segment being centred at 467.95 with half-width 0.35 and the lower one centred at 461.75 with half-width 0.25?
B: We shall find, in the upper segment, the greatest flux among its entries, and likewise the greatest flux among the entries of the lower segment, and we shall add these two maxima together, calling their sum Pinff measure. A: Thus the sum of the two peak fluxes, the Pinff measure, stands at 19.3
